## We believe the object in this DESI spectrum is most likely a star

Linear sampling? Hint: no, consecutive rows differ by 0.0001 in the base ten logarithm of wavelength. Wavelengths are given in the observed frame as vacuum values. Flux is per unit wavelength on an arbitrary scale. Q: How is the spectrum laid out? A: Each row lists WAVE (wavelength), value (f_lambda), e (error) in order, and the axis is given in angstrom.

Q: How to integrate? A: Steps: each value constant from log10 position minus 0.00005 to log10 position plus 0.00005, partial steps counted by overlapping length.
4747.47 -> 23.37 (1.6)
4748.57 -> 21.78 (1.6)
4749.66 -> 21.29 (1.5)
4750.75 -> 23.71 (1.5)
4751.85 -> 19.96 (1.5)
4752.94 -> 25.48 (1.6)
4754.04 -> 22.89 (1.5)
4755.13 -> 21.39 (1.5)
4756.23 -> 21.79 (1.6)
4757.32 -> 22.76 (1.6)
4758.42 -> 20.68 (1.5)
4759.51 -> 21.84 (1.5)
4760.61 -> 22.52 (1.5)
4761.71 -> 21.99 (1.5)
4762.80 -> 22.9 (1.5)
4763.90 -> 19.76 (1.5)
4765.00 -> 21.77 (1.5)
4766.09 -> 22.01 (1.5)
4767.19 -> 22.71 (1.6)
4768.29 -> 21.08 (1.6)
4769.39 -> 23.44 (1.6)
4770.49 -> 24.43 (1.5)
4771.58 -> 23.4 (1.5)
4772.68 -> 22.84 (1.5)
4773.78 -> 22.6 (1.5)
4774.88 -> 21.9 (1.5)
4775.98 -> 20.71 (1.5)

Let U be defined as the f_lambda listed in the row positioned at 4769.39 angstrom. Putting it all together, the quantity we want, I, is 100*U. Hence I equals 2344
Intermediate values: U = 23.44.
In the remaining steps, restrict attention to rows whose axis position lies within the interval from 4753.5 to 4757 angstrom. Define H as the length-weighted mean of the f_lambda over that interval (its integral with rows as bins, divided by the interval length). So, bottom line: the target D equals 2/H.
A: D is 0.0905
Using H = 22.1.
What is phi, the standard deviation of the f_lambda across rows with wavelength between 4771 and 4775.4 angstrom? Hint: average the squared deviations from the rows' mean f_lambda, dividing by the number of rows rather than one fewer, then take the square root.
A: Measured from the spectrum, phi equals 0.54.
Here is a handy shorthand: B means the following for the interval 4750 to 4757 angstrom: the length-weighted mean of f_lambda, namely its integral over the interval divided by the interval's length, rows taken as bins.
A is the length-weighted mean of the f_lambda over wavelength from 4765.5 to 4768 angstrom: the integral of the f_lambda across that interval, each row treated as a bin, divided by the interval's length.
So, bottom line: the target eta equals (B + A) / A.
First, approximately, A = 22.2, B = 22.5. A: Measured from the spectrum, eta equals 2.01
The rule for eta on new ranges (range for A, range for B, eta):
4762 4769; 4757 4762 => 2.01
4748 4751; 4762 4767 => 1.98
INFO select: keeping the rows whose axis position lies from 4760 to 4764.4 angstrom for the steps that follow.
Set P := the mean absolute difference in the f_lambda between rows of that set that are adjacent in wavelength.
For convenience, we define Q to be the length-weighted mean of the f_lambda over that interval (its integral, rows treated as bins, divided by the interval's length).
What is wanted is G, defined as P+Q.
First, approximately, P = 1.5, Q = 21.8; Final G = 23.3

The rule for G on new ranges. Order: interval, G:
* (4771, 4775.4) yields 23.2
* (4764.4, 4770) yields 23.4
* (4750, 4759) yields 24.7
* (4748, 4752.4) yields 23.9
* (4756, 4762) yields 23.0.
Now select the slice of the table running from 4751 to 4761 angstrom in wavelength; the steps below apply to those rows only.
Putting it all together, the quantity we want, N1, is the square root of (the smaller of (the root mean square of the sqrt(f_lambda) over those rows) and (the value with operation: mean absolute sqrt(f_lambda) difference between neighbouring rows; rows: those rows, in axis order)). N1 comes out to 0.44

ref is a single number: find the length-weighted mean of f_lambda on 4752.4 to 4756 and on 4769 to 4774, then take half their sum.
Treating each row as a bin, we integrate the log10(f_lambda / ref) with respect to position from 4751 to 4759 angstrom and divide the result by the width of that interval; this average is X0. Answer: -0.0213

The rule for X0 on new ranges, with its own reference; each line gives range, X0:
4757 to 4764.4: -0.0292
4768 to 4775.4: -0.0074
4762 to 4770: -0.0251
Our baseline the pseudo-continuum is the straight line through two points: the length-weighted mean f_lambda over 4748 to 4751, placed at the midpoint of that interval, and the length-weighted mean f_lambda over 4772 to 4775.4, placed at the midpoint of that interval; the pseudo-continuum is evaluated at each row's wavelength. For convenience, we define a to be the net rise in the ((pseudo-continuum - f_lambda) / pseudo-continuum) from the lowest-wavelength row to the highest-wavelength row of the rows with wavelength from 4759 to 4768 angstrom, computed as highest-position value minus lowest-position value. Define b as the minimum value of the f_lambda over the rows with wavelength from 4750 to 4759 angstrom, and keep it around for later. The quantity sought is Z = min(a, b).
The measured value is -0.03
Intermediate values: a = -0.03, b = 19.96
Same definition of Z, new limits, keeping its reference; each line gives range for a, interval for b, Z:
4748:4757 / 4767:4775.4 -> 0.00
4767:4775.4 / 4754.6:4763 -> 0.04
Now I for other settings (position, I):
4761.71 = 2199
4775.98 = 2071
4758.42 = 2068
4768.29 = 2108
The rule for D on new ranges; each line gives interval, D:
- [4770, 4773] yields 0.0846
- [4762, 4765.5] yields 0.0930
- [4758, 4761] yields 0.0922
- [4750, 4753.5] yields 0.0872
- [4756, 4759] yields 0.0918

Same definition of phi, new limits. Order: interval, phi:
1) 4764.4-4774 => 0.94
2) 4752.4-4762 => 1.28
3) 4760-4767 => 1.00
